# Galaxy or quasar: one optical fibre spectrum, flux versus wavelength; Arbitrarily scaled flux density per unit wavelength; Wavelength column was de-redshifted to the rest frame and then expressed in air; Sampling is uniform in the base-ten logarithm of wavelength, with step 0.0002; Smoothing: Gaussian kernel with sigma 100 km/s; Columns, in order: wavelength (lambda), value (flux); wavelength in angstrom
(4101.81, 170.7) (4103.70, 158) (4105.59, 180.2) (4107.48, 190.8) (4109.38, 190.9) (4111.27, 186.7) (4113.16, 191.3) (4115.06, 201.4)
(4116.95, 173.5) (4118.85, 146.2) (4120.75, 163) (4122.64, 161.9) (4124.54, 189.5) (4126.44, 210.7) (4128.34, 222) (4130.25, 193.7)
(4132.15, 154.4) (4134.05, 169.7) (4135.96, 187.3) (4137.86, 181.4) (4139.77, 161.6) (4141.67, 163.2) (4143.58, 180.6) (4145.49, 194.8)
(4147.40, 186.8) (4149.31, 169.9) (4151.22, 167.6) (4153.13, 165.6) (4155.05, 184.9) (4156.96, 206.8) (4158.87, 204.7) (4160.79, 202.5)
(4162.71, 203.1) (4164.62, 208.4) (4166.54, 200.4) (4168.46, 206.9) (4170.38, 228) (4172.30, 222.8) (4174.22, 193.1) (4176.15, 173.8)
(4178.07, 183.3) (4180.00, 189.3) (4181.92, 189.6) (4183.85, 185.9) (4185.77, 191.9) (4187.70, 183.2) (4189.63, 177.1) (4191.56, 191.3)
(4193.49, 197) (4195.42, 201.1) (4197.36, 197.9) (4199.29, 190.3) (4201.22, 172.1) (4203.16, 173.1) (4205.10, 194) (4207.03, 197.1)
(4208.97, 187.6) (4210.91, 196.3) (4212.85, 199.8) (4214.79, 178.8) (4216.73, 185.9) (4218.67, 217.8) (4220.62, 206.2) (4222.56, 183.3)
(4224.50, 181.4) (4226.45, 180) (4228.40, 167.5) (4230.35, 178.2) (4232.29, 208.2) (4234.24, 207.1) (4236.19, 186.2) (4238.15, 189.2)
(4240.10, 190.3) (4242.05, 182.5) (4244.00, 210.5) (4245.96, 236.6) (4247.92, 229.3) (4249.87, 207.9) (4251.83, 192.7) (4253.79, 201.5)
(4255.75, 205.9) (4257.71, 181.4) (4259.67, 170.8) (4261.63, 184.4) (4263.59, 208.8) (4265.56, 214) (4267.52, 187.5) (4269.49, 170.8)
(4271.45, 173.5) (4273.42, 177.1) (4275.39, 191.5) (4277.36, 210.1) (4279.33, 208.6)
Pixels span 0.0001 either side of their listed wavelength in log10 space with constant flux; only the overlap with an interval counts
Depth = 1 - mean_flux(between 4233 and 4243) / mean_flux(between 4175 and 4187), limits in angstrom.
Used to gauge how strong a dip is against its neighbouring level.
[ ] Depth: -0.03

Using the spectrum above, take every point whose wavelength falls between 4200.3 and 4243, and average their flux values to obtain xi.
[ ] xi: 189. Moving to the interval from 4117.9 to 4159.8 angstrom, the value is 180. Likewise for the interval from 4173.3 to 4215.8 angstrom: 188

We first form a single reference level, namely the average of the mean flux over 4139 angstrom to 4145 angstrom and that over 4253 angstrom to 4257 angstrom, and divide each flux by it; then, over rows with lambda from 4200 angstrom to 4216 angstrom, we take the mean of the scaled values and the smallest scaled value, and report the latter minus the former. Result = -0.082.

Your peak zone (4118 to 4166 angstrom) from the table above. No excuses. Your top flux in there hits 222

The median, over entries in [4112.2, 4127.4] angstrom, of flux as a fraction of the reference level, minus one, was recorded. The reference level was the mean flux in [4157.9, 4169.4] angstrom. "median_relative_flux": -0.112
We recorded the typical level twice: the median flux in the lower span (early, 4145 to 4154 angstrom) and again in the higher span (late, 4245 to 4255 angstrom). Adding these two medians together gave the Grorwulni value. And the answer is 378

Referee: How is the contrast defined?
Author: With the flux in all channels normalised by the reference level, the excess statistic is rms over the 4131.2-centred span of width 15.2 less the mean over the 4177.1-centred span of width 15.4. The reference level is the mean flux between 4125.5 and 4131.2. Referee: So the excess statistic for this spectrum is -0.03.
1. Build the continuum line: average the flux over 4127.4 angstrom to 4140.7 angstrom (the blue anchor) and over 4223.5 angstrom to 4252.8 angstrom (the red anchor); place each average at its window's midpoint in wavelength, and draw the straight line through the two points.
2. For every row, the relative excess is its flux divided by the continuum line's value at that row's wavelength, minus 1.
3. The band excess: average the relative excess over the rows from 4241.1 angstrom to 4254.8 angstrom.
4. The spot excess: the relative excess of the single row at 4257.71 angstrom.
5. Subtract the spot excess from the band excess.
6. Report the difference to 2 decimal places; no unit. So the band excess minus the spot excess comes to 0.14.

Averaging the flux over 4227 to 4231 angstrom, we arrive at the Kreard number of 173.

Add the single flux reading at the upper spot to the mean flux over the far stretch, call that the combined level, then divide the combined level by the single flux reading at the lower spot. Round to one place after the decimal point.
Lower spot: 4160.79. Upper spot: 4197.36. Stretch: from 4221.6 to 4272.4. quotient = 1.9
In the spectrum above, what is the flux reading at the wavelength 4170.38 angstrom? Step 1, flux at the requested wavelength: 228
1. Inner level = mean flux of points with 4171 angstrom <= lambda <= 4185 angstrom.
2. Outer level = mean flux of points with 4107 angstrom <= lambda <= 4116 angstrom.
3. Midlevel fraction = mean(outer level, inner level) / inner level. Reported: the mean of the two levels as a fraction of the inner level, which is 1.00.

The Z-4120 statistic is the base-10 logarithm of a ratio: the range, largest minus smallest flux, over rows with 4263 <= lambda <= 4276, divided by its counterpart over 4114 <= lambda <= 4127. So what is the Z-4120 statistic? -0.17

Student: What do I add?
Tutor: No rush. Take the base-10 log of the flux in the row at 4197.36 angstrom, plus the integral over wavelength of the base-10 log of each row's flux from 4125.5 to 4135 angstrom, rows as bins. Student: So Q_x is 23.9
